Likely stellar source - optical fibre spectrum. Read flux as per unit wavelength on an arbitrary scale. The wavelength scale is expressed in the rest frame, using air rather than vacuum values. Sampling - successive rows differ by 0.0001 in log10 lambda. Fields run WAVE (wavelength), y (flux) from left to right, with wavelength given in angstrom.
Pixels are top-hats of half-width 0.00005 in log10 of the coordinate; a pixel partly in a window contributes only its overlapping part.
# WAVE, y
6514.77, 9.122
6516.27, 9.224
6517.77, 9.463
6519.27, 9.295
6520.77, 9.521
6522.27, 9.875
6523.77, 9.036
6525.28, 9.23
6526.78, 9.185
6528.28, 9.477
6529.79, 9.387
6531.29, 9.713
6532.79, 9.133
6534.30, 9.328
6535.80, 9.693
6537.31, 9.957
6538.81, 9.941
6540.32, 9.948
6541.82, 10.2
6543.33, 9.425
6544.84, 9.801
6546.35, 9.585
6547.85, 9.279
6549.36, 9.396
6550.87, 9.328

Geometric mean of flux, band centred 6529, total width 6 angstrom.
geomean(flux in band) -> 9.4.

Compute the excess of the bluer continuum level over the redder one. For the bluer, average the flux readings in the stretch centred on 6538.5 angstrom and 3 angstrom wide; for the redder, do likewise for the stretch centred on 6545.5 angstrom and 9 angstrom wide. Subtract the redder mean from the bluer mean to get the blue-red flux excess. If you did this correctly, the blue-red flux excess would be 0.3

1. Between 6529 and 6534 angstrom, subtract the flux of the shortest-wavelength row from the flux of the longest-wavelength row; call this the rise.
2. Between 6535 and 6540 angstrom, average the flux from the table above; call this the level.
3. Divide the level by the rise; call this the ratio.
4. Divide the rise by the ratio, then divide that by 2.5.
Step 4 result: 0.0026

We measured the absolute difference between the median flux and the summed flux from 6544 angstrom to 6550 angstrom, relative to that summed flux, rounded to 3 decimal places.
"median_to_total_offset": 0.751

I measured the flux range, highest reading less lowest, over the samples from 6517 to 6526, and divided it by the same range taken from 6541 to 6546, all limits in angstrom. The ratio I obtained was 1.08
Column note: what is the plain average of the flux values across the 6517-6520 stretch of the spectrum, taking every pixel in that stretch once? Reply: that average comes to 9.38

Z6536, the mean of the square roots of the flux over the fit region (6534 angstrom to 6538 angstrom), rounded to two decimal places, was 3.11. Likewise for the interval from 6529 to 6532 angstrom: 3.09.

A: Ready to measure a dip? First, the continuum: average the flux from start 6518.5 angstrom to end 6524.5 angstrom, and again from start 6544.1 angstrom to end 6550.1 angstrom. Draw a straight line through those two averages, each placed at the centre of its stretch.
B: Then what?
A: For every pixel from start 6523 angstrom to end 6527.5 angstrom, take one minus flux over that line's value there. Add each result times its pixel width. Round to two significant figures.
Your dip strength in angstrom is 0.14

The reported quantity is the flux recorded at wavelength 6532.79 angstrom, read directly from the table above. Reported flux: 9.133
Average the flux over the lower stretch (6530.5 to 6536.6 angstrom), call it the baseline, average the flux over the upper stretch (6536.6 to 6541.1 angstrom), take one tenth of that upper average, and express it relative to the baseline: 0.105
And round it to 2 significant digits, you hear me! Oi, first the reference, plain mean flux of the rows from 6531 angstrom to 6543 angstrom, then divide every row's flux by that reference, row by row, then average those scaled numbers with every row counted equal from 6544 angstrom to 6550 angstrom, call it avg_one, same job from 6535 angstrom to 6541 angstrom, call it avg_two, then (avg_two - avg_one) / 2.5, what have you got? 0.015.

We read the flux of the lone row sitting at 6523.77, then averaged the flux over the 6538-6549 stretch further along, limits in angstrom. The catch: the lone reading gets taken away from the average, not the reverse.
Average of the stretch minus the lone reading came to 0.70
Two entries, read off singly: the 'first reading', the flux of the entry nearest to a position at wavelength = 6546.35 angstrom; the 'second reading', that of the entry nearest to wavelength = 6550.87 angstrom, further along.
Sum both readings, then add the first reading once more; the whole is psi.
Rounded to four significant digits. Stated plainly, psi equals 28.50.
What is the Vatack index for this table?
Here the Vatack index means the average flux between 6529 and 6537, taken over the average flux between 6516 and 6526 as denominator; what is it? 1.01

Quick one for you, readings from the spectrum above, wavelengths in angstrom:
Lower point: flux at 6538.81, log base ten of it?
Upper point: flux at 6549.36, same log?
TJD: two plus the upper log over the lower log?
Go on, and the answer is 2.98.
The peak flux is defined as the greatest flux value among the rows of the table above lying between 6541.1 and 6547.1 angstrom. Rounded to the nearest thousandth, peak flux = 10.200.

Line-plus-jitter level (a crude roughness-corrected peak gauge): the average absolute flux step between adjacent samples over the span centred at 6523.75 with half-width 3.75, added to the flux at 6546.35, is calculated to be 9.9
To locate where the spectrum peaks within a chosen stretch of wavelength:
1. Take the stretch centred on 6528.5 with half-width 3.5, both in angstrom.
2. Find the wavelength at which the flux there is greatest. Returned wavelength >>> 6531.29 angstrom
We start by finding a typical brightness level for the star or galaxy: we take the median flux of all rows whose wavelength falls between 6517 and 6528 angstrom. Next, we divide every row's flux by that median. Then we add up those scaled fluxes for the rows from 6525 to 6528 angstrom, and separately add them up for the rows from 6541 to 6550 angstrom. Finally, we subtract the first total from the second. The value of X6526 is 4.2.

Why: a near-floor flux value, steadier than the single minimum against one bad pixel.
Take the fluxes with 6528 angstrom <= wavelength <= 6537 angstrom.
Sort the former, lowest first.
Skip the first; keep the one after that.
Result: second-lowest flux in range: 9.328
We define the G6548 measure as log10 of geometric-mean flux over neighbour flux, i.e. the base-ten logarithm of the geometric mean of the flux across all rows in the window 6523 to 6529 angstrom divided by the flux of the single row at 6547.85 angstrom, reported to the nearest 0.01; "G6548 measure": 0.00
